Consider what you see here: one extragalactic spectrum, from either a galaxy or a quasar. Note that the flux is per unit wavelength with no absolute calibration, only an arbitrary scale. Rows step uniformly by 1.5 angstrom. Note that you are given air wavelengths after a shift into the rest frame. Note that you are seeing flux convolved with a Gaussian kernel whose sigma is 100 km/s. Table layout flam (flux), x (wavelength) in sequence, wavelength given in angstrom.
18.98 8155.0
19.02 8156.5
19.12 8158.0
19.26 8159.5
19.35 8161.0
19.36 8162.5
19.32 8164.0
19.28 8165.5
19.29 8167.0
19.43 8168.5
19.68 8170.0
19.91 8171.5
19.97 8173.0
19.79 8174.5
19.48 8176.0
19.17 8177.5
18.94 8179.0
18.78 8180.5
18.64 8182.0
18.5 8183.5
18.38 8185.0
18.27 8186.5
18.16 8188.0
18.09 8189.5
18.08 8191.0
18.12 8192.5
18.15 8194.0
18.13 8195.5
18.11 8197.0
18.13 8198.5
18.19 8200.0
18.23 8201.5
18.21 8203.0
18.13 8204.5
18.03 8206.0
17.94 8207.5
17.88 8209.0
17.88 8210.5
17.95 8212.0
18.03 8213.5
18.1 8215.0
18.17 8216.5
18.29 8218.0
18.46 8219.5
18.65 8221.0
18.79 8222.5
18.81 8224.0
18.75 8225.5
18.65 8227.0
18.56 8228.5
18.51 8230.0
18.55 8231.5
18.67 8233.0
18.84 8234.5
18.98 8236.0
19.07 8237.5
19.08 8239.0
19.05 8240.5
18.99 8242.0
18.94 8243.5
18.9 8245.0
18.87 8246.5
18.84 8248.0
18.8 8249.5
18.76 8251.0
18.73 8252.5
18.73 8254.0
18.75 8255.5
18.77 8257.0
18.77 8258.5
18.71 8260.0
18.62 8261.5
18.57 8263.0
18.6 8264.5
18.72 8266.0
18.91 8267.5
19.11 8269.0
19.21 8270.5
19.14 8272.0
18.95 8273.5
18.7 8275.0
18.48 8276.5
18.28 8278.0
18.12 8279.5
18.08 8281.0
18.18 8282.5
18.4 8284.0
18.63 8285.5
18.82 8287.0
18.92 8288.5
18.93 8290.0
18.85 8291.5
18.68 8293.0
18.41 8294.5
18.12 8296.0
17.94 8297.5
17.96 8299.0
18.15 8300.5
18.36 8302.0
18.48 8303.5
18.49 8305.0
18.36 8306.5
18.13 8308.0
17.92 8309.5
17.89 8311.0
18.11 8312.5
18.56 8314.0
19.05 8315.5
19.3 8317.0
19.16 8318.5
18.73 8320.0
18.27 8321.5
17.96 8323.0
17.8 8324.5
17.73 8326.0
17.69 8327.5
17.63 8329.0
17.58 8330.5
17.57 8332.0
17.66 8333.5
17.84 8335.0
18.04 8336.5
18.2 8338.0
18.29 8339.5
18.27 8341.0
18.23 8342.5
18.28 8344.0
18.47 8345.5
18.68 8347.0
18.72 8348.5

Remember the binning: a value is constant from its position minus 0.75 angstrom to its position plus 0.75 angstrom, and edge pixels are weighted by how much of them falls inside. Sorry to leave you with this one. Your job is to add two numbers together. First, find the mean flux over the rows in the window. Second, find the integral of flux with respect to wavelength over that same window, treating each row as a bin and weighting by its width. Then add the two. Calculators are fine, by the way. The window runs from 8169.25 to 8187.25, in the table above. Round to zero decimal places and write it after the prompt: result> 363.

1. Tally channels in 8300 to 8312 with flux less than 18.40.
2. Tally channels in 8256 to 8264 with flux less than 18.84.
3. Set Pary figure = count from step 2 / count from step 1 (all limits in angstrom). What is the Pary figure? 0.83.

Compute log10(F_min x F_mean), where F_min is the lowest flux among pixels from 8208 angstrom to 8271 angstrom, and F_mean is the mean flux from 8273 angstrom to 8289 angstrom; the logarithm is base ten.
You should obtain 2.52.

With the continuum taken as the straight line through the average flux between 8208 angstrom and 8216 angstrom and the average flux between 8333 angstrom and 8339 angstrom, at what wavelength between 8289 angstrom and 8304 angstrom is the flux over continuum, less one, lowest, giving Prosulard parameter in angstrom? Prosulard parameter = 8297.5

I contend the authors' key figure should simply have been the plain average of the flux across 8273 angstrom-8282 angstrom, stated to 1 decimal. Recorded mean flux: 18.4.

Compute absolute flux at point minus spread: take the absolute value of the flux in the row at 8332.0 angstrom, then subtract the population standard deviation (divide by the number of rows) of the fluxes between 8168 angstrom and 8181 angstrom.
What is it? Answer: 17.2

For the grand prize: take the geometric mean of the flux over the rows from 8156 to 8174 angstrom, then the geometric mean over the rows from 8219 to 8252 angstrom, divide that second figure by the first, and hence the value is 0.97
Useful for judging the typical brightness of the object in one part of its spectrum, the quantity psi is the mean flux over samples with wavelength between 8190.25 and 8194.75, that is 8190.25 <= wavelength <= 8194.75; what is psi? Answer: 18.1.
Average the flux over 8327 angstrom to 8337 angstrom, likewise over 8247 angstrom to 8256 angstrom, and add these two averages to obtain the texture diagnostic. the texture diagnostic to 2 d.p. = 36.48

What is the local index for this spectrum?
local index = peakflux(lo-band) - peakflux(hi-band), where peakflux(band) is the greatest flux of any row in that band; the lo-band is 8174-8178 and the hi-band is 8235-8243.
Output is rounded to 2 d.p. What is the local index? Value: 0.71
